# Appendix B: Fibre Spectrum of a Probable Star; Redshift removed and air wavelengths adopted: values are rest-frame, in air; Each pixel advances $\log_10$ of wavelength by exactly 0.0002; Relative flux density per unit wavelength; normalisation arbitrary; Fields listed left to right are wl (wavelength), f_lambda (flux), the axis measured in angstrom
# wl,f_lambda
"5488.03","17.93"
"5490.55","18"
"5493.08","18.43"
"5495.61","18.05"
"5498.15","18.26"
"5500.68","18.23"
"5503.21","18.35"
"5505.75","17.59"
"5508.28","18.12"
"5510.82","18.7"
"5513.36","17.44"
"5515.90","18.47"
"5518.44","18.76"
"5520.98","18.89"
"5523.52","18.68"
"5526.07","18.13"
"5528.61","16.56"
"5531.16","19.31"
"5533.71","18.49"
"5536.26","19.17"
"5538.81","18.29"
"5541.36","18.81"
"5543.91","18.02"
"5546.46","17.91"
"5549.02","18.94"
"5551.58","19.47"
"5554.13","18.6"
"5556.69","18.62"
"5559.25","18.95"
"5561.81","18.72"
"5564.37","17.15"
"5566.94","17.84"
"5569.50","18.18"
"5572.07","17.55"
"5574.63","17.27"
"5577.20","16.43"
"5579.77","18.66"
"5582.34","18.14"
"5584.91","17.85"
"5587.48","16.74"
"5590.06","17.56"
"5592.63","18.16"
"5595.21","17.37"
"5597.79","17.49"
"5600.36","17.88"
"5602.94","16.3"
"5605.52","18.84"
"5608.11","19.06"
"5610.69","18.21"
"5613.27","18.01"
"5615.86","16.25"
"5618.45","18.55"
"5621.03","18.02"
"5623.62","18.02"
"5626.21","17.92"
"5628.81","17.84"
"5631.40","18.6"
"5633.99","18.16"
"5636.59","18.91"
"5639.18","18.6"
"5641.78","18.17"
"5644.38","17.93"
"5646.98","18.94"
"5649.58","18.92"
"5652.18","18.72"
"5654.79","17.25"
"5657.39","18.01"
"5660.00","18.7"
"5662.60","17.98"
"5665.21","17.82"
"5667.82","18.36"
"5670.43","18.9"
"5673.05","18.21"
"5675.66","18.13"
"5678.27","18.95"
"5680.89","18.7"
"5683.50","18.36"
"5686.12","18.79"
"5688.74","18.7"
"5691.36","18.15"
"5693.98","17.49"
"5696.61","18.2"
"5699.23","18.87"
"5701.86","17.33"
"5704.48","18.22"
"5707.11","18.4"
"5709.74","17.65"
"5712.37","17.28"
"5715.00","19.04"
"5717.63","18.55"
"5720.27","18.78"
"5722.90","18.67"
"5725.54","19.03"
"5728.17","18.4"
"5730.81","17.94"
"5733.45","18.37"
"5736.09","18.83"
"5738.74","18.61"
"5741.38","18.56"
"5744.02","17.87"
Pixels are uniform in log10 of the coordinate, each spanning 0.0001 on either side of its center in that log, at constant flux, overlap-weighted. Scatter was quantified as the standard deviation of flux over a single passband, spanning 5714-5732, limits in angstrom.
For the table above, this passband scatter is 0.4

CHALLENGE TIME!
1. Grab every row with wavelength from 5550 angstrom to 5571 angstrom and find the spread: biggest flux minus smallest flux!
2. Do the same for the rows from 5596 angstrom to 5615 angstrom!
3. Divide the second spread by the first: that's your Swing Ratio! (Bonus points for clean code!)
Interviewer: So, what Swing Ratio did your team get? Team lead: 1.2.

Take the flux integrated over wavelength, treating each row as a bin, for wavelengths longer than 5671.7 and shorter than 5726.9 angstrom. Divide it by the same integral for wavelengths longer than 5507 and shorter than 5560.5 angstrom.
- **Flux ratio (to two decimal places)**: 1.02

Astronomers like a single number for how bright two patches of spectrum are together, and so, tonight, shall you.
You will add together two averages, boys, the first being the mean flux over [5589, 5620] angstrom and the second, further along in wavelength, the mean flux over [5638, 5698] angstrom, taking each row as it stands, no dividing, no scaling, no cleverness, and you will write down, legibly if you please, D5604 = 36.2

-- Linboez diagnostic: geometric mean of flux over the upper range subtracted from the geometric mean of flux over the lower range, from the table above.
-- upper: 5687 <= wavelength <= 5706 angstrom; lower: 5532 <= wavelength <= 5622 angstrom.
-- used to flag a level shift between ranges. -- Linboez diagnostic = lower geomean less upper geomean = -0.105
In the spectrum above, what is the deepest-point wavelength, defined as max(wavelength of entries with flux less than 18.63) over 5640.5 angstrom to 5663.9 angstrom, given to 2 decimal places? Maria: 5662.60 angstrom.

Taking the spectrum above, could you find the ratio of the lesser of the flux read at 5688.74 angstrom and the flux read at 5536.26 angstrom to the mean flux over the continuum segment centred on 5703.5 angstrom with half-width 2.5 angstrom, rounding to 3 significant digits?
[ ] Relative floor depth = 1.05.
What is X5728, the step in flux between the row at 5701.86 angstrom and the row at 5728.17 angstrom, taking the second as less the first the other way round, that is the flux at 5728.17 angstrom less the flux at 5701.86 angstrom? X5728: 1.1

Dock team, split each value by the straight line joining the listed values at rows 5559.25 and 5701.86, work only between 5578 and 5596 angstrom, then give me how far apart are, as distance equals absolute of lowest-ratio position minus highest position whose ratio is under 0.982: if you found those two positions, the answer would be 7.7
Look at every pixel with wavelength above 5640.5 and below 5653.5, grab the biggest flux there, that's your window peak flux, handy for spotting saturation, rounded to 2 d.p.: 18.94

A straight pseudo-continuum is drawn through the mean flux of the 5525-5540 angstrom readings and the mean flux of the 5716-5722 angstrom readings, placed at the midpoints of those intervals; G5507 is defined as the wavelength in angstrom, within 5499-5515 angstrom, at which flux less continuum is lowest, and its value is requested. 5513.36 angstrom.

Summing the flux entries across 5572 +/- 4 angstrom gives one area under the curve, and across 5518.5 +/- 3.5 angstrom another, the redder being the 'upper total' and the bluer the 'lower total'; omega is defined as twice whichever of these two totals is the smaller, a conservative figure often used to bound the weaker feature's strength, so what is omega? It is 106.0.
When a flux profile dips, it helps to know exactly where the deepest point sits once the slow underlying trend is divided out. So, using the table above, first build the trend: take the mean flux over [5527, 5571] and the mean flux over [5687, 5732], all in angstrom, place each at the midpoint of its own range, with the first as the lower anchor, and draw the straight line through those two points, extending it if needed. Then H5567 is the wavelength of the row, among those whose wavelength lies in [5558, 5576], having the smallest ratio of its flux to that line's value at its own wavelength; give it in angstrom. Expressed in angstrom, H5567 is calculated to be 5564.37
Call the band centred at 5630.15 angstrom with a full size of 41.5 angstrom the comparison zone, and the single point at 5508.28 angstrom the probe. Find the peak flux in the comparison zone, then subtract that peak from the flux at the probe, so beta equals -0.8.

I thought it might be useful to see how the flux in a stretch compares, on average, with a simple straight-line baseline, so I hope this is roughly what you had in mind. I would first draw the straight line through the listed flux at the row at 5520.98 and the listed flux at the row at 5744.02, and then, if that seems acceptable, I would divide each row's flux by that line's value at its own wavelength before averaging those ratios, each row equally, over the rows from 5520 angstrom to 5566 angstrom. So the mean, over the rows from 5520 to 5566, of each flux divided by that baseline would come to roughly 0.98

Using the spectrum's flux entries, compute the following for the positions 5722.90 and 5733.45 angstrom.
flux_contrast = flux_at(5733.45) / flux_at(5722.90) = 0.98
